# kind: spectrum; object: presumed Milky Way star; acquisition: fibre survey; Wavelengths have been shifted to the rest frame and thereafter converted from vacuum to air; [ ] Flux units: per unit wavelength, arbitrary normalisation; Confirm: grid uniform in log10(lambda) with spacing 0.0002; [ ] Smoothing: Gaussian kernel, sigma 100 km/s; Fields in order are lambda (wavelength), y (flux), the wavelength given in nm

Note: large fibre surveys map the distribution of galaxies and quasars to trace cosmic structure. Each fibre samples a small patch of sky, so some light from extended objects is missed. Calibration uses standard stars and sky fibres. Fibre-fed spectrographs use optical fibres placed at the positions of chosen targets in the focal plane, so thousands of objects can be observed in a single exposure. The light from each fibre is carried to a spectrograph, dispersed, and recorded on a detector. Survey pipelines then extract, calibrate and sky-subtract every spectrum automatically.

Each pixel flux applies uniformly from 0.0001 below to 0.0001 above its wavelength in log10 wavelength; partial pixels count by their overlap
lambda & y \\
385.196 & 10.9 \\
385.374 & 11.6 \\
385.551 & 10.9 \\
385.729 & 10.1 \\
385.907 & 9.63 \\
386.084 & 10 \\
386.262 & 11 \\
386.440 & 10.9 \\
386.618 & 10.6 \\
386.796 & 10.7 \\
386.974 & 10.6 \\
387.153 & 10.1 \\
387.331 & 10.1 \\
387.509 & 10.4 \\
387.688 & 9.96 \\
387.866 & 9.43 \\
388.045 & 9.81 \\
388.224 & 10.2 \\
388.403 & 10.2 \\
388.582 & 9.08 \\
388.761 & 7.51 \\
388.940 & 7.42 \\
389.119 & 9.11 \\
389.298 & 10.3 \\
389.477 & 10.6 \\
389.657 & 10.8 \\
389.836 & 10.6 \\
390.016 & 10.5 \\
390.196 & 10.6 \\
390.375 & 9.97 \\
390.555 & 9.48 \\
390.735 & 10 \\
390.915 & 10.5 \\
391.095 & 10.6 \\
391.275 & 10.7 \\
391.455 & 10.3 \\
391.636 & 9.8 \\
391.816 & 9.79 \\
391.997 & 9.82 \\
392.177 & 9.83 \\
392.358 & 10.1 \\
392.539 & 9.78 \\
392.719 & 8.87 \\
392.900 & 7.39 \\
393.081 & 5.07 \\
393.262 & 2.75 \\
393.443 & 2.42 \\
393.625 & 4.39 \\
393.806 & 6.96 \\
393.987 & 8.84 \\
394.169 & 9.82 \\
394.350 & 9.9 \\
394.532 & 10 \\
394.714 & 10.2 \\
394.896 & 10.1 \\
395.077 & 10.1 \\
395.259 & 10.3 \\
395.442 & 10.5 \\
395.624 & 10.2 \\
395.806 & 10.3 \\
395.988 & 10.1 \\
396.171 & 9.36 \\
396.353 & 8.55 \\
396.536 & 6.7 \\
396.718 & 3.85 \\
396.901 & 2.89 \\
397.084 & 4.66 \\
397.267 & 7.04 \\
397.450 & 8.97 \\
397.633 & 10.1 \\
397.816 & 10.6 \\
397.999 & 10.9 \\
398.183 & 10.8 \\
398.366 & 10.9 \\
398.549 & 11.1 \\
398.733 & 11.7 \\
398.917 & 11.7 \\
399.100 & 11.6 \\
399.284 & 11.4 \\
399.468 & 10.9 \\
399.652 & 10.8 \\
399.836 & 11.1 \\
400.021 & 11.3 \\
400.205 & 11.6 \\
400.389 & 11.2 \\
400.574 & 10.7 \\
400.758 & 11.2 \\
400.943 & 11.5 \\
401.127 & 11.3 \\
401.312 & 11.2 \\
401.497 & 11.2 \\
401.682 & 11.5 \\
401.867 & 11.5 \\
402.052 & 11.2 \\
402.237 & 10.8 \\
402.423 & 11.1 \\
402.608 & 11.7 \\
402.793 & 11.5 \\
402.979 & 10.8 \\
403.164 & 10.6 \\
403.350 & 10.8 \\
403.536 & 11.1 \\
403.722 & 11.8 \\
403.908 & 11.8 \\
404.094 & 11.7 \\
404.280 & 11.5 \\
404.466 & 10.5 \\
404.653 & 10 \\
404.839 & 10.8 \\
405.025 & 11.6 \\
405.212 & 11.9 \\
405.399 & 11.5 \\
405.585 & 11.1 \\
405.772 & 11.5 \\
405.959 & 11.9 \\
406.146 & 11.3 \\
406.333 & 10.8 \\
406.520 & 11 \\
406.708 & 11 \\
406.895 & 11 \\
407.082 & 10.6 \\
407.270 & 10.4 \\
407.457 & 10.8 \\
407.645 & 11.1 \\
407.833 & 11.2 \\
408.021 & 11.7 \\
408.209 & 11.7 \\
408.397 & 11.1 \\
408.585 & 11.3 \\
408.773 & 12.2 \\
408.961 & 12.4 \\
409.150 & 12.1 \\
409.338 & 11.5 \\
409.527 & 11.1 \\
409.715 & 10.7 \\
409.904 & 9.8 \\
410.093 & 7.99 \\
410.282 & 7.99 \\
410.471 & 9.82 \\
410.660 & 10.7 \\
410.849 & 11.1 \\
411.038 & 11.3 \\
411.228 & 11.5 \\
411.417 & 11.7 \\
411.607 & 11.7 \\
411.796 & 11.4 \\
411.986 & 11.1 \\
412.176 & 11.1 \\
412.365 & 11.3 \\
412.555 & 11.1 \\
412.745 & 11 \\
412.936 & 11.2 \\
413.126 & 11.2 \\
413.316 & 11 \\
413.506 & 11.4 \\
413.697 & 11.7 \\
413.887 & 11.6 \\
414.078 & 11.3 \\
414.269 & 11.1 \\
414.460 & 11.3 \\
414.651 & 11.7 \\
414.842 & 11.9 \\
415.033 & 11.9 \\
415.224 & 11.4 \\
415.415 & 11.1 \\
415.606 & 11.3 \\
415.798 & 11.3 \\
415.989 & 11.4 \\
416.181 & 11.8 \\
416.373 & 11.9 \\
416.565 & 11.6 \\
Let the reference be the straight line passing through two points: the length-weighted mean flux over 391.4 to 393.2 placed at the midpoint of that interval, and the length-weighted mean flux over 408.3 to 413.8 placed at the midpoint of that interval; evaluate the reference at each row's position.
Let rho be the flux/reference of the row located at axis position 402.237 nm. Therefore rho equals 1.07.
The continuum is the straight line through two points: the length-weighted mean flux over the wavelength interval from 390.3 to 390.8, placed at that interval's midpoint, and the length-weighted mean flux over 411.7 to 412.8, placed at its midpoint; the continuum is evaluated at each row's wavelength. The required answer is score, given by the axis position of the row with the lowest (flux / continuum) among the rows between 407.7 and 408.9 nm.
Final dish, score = 408.397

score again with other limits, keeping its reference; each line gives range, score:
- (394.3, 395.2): 394.350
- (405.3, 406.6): 406.333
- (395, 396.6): 396.536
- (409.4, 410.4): 410.282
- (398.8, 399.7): 399.652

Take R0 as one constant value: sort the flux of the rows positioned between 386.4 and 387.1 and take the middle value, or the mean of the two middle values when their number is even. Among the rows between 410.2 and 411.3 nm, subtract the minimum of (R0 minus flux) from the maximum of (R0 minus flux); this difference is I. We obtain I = 3.5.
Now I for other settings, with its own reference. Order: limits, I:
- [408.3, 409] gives 1.3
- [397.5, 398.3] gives 0.8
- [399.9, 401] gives 0.9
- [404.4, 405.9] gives 1.9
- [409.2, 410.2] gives 3.5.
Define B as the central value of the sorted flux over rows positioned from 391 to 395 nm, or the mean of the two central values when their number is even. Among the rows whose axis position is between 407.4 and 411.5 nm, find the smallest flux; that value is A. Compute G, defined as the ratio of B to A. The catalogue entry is 1.2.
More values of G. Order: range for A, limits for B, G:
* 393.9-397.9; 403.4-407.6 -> 3.8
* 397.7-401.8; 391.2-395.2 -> 0.9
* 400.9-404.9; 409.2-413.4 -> 1.1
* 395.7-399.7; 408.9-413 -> 3.8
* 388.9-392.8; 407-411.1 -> 1.5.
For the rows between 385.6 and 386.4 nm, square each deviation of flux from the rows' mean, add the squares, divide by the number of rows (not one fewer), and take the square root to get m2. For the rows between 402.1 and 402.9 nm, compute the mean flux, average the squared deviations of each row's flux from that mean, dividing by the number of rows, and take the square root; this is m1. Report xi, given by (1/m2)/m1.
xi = 6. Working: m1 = 0.35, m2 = 0.50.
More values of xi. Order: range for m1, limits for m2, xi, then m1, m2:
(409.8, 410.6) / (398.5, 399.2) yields 4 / 0.91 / 0.25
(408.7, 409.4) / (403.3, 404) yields 7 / 0.34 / 0.44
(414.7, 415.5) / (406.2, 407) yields 34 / 0.34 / 0.09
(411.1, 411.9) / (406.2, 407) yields 89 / 0.13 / 0.09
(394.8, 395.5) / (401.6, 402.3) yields 21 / 0.17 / 0.29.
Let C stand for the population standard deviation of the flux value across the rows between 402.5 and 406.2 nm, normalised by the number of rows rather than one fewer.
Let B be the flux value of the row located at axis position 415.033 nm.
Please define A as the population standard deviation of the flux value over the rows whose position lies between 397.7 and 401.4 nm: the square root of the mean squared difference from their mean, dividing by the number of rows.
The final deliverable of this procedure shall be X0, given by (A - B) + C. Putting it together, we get -11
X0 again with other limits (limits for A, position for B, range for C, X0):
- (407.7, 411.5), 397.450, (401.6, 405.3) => -7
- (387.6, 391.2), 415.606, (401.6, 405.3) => -10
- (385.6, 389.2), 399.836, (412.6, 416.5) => -10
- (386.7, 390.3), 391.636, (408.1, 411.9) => -8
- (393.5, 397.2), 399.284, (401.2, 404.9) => -8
